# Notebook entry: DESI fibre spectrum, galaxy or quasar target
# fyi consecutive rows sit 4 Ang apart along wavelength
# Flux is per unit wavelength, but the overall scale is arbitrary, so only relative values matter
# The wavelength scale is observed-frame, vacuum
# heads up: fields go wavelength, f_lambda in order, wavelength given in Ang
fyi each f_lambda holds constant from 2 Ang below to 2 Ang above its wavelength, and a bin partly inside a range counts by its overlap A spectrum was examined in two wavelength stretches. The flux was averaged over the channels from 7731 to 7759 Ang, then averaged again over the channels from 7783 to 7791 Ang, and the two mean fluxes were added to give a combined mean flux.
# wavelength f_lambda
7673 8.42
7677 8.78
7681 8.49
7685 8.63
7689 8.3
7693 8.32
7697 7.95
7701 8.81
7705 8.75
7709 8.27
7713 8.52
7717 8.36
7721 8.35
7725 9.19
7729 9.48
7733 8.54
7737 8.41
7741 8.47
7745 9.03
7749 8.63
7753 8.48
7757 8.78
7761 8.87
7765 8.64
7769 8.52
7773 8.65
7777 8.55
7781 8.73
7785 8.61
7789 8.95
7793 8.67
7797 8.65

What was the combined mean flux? 17.4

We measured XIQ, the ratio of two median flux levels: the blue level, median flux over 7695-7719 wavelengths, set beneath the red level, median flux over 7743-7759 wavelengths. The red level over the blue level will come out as 1.03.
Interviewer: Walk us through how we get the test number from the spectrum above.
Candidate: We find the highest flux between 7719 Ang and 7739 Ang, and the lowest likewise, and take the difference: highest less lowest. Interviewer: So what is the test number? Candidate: 1.1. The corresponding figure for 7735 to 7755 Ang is 0.6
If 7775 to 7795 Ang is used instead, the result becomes 0.4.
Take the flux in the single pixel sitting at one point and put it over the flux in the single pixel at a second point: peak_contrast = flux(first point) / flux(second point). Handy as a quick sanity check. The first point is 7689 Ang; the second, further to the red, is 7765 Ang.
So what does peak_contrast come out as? 0.96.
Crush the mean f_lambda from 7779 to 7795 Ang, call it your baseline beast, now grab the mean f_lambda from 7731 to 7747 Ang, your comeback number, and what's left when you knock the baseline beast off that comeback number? -0.13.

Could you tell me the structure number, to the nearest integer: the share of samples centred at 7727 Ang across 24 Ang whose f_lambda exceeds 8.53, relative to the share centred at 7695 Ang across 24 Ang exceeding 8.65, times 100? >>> 150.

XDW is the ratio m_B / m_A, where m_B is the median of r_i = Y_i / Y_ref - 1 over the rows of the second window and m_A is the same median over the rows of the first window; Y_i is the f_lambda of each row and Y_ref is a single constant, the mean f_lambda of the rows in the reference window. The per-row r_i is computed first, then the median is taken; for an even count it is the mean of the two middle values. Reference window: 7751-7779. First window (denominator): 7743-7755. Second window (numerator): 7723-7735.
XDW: -48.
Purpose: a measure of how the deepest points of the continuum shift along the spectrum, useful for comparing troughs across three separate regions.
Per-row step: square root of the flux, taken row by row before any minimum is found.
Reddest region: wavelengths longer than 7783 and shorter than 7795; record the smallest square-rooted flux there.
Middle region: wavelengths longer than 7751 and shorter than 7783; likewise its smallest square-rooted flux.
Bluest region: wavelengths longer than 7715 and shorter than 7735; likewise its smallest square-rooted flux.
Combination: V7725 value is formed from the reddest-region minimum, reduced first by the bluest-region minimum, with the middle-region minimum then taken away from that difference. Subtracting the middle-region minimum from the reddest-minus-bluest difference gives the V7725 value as -2.87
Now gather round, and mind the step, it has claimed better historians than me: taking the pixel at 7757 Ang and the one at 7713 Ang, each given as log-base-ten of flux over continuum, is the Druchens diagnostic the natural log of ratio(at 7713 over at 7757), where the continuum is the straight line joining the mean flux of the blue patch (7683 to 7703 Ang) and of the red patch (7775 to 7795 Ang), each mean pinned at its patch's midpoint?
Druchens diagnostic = -1.1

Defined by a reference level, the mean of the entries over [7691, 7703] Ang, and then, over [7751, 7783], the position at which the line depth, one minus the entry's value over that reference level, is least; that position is 7761 Ang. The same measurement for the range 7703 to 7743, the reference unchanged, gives 7729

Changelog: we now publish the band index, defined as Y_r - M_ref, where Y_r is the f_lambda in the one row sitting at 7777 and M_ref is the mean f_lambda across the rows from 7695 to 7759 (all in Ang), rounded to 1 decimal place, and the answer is -0.1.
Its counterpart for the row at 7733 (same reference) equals -0.1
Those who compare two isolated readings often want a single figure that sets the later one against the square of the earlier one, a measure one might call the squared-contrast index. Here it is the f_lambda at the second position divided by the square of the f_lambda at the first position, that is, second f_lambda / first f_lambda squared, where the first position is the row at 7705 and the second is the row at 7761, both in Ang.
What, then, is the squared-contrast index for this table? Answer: 0.116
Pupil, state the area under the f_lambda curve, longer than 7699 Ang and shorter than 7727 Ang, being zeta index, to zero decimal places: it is 241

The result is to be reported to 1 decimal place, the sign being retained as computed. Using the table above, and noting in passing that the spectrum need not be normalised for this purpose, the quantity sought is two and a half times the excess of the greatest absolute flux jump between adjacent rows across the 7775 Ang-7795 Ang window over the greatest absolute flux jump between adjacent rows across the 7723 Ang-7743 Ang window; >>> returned -1.5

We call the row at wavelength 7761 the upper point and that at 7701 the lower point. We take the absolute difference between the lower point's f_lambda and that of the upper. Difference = 0.06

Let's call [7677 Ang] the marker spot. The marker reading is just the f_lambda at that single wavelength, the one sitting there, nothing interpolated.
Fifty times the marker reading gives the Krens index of 439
